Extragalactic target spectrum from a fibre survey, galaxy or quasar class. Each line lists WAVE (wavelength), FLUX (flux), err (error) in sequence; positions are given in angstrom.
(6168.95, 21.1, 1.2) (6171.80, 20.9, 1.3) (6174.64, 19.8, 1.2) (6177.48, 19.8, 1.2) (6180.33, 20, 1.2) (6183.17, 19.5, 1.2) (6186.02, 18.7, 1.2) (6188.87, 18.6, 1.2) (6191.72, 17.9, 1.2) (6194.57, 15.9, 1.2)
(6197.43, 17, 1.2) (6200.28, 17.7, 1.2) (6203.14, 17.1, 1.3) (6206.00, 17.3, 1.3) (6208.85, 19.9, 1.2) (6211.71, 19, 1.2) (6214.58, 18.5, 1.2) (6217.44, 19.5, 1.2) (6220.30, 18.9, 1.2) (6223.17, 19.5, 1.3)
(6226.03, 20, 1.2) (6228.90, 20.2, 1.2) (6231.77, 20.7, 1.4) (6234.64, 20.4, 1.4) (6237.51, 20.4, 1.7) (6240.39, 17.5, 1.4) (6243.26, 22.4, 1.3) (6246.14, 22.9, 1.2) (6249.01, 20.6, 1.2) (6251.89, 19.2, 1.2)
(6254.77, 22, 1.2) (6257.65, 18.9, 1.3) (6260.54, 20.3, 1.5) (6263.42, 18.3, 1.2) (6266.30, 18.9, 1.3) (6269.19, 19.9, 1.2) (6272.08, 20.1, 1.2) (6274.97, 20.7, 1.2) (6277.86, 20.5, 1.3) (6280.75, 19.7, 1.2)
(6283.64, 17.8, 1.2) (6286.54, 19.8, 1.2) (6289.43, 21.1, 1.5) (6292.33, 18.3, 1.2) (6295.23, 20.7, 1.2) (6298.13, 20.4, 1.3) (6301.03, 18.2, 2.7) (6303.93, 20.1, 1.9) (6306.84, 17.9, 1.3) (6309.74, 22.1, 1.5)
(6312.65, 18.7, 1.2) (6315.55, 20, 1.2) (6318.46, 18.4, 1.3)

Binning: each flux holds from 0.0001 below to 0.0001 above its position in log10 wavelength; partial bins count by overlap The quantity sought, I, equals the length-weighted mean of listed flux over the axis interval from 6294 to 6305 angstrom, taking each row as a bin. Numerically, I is 19.8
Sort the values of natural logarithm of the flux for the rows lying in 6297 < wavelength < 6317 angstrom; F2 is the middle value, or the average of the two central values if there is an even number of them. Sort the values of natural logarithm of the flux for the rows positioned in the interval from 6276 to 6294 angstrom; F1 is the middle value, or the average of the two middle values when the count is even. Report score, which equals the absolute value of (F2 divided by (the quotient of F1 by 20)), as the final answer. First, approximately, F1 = 2.98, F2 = 3.00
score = 20.1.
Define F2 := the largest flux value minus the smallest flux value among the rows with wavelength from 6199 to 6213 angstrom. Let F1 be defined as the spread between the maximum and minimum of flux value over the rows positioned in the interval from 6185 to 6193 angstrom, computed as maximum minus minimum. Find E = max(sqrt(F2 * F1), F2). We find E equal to 2.8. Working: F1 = 0.8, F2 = 2.8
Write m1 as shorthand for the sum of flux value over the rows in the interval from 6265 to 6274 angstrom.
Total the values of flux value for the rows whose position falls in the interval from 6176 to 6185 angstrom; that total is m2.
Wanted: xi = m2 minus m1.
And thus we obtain 0.4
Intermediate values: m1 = 58.9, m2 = 59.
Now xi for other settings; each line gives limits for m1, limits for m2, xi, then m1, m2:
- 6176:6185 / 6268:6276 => 1.4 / 59.3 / 61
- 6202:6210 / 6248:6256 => 7.5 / 54.3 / 62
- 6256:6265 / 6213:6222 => -0.6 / 57.5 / 57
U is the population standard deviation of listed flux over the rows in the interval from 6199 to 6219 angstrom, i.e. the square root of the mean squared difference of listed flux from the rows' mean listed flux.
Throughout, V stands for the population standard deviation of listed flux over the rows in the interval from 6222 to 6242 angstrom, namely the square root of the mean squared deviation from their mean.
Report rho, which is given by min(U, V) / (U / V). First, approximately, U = 1.02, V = 1.0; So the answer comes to 1.0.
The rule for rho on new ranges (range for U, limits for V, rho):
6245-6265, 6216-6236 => 0.2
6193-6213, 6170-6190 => 0.4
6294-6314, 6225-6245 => 1.3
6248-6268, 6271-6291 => 0.8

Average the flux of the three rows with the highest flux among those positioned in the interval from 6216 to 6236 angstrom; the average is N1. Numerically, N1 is 20.4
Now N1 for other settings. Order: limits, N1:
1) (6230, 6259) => 22.4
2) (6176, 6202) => 19.8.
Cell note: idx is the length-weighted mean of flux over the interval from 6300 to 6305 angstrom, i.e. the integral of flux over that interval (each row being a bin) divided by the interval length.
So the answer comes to 19.17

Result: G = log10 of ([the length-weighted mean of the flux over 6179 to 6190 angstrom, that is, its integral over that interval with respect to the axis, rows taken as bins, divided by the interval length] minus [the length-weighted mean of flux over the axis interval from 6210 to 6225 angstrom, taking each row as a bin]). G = -1.01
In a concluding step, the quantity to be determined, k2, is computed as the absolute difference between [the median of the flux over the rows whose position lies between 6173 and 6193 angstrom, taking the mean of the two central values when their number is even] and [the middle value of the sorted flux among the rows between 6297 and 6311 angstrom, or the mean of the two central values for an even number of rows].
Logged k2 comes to 0.6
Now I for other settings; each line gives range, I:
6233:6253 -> 20.5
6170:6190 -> 19.7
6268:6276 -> 20.2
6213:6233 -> 19.6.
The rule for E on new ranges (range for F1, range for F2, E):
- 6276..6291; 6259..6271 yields 2.6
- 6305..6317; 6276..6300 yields 3.7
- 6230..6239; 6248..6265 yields 3.7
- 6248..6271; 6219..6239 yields 2.6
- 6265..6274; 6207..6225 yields 1.4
